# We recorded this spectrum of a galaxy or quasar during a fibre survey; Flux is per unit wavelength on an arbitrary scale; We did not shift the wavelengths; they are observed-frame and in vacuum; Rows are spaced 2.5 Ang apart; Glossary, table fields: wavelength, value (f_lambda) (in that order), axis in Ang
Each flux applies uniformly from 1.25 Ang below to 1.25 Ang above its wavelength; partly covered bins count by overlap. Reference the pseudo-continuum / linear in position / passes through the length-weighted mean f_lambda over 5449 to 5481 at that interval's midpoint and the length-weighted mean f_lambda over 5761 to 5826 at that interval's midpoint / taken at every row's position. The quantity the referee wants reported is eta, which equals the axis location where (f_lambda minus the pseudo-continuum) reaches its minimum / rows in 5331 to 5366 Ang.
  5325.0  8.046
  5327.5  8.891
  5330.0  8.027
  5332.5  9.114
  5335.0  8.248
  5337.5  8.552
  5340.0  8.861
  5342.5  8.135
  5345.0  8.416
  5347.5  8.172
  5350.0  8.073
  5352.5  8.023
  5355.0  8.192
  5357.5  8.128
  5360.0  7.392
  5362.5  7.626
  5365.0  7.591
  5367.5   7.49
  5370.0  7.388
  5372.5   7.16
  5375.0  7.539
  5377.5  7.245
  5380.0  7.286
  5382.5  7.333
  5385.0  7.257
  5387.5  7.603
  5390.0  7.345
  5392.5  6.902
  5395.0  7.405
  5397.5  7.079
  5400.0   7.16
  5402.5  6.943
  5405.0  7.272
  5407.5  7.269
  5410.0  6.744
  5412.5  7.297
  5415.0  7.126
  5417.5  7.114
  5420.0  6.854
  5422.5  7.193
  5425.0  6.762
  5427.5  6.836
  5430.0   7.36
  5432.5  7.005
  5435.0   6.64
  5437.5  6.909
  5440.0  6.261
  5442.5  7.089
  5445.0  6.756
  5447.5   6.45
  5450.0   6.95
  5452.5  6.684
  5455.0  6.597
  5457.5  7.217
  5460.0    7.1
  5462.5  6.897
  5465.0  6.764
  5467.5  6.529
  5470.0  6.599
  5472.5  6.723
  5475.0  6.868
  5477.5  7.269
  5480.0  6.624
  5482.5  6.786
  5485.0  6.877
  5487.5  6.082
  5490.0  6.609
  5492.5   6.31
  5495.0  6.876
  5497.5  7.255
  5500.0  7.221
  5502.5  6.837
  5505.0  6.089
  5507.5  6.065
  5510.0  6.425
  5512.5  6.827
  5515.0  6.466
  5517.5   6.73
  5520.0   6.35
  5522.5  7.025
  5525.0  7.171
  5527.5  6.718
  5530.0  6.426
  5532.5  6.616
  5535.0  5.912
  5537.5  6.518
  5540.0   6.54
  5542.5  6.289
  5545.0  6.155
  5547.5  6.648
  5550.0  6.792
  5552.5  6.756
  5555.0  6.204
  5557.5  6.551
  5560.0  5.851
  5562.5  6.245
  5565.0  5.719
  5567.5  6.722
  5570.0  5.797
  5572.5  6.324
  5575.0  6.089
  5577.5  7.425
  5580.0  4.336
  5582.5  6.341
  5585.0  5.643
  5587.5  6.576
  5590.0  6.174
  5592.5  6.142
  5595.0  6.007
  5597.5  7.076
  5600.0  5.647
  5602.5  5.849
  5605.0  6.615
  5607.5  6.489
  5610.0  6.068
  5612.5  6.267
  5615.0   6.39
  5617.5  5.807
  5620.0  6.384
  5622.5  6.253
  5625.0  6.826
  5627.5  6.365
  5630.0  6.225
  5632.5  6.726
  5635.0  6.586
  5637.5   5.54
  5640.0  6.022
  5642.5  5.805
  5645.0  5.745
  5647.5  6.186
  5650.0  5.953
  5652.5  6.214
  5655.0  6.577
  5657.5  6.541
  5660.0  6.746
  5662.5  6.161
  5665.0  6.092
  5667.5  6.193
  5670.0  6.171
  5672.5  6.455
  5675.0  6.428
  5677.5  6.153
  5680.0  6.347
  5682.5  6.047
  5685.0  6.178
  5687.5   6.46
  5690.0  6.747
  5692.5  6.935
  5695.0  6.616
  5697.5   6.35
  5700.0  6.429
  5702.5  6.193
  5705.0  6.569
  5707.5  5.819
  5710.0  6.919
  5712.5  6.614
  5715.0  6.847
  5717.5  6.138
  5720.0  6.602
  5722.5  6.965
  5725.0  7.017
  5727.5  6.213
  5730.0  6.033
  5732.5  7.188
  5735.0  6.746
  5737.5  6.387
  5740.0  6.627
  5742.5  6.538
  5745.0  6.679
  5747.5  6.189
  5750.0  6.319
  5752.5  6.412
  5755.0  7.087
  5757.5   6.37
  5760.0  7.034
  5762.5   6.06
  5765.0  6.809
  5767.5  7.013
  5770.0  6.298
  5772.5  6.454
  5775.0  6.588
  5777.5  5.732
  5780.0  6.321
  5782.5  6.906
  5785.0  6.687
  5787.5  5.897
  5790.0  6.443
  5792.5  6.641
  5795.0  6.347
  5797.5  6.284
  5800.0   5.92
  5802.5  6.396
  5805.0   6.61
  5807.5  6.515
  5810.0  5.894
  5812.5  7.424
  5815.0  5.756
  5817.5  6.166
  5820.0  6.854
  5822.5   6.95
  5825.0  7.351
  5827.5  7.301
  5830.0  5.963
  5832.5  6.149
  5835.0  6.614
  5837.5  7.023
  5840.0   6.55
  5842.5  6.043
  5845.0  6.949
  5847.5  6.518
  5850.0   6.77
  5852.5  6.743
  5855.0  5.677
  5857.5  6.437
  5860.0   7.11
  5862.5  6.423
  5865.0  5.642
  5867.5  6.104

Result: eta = 5360.0 Ang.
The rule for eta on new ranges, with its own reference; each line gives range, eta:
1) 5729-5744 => 5730.0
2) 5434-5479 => 5440.0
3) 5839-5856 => 5855.0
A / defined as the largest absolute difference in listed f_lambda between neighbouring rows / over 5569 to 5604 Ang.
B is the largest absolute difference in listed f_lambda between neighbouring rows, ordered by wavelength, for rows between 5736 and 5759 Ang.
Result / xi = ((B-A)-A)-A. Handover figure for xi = -9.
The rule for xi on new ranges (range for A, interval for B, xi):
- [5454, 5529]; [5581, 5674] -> -1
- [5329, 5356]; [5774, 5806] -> -2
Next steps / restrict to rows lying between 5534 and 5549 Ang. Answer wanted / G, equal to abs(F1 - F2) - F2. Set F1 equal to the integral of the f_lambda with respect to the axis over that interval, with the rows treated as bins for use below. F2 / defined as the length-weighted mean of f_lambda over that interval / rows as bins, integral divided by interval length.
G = 83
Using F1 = 95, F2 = 6.36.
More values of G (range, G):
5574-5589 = 79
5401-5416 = 92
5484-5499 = 87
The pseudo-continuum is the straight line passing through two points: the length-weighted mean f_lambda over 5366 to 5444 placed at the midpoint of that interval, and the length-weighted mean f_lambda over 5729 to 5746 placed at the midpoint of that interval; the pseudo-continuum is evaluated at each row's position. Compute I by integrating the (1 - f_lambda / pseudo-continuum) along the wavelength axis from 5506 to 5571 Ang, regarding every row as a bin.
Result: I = 4 Ang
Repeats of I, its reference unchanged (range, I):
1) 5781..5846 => 0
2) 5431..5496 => 3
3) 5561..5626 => 6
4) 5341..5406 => -3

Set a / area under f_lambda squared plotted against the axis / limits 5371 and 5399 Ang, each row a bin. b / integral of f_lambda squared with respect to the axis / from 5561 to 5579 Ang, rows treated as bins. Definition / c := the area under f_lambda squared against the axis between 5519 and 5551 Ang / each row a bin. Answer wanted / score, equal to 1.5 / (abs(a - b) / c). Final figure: 2.7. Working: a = 1488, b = 720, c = 1377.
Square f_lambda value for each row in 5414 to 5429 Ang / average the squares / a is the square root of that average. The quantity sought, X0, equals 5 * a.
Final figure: 34.9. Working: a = 6.98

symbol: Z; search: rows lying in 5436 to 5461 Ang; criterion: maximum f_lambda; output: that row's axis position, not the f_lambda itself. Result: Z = 5457.5 Ang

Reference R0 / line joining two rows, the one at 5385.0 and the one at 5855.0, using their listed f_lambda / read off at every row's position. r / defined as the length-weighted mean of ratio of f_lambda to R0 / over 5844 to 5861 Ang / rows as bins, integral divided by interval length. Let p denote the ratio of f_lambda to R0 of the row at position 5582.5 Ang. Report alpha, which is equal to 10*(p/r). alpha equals 8.3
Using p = 0.96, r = 1.16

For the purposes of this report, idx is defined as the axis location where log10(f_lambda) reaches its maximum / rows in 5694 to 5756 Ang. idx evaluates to 5732.5 Ang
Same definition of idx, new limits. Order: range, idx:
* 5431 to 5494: 5477.5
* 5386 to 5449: 5387.5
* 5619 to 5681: 5625.0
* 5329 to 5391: 5332.5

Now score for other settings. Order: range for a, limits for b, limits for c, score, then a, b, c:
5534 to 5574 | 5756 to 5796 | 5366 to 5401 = 33.0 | 1600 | 1685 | 1868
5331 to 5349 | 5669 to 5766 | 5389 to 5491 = 2.6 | 1299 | 4115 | 4866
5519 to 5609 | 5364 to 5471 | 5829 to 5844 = 0.5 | 3627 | 5323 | 618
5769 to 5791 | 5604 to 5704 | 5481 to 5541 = 1.3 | 895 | 3987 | 2633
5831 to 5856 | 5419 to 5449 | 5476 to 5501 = 5.0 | 1062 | 1408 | 1155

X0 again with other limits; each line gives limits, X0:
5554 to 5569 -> 31.1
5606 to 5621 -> 31.2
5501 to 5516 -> 32.3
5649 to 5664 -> 31.9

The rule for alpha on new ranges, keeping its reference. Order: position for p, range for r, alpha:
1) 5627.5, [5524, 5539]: 10.2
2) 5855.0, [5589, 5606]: 10.5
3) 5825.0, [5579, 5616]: 13.6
